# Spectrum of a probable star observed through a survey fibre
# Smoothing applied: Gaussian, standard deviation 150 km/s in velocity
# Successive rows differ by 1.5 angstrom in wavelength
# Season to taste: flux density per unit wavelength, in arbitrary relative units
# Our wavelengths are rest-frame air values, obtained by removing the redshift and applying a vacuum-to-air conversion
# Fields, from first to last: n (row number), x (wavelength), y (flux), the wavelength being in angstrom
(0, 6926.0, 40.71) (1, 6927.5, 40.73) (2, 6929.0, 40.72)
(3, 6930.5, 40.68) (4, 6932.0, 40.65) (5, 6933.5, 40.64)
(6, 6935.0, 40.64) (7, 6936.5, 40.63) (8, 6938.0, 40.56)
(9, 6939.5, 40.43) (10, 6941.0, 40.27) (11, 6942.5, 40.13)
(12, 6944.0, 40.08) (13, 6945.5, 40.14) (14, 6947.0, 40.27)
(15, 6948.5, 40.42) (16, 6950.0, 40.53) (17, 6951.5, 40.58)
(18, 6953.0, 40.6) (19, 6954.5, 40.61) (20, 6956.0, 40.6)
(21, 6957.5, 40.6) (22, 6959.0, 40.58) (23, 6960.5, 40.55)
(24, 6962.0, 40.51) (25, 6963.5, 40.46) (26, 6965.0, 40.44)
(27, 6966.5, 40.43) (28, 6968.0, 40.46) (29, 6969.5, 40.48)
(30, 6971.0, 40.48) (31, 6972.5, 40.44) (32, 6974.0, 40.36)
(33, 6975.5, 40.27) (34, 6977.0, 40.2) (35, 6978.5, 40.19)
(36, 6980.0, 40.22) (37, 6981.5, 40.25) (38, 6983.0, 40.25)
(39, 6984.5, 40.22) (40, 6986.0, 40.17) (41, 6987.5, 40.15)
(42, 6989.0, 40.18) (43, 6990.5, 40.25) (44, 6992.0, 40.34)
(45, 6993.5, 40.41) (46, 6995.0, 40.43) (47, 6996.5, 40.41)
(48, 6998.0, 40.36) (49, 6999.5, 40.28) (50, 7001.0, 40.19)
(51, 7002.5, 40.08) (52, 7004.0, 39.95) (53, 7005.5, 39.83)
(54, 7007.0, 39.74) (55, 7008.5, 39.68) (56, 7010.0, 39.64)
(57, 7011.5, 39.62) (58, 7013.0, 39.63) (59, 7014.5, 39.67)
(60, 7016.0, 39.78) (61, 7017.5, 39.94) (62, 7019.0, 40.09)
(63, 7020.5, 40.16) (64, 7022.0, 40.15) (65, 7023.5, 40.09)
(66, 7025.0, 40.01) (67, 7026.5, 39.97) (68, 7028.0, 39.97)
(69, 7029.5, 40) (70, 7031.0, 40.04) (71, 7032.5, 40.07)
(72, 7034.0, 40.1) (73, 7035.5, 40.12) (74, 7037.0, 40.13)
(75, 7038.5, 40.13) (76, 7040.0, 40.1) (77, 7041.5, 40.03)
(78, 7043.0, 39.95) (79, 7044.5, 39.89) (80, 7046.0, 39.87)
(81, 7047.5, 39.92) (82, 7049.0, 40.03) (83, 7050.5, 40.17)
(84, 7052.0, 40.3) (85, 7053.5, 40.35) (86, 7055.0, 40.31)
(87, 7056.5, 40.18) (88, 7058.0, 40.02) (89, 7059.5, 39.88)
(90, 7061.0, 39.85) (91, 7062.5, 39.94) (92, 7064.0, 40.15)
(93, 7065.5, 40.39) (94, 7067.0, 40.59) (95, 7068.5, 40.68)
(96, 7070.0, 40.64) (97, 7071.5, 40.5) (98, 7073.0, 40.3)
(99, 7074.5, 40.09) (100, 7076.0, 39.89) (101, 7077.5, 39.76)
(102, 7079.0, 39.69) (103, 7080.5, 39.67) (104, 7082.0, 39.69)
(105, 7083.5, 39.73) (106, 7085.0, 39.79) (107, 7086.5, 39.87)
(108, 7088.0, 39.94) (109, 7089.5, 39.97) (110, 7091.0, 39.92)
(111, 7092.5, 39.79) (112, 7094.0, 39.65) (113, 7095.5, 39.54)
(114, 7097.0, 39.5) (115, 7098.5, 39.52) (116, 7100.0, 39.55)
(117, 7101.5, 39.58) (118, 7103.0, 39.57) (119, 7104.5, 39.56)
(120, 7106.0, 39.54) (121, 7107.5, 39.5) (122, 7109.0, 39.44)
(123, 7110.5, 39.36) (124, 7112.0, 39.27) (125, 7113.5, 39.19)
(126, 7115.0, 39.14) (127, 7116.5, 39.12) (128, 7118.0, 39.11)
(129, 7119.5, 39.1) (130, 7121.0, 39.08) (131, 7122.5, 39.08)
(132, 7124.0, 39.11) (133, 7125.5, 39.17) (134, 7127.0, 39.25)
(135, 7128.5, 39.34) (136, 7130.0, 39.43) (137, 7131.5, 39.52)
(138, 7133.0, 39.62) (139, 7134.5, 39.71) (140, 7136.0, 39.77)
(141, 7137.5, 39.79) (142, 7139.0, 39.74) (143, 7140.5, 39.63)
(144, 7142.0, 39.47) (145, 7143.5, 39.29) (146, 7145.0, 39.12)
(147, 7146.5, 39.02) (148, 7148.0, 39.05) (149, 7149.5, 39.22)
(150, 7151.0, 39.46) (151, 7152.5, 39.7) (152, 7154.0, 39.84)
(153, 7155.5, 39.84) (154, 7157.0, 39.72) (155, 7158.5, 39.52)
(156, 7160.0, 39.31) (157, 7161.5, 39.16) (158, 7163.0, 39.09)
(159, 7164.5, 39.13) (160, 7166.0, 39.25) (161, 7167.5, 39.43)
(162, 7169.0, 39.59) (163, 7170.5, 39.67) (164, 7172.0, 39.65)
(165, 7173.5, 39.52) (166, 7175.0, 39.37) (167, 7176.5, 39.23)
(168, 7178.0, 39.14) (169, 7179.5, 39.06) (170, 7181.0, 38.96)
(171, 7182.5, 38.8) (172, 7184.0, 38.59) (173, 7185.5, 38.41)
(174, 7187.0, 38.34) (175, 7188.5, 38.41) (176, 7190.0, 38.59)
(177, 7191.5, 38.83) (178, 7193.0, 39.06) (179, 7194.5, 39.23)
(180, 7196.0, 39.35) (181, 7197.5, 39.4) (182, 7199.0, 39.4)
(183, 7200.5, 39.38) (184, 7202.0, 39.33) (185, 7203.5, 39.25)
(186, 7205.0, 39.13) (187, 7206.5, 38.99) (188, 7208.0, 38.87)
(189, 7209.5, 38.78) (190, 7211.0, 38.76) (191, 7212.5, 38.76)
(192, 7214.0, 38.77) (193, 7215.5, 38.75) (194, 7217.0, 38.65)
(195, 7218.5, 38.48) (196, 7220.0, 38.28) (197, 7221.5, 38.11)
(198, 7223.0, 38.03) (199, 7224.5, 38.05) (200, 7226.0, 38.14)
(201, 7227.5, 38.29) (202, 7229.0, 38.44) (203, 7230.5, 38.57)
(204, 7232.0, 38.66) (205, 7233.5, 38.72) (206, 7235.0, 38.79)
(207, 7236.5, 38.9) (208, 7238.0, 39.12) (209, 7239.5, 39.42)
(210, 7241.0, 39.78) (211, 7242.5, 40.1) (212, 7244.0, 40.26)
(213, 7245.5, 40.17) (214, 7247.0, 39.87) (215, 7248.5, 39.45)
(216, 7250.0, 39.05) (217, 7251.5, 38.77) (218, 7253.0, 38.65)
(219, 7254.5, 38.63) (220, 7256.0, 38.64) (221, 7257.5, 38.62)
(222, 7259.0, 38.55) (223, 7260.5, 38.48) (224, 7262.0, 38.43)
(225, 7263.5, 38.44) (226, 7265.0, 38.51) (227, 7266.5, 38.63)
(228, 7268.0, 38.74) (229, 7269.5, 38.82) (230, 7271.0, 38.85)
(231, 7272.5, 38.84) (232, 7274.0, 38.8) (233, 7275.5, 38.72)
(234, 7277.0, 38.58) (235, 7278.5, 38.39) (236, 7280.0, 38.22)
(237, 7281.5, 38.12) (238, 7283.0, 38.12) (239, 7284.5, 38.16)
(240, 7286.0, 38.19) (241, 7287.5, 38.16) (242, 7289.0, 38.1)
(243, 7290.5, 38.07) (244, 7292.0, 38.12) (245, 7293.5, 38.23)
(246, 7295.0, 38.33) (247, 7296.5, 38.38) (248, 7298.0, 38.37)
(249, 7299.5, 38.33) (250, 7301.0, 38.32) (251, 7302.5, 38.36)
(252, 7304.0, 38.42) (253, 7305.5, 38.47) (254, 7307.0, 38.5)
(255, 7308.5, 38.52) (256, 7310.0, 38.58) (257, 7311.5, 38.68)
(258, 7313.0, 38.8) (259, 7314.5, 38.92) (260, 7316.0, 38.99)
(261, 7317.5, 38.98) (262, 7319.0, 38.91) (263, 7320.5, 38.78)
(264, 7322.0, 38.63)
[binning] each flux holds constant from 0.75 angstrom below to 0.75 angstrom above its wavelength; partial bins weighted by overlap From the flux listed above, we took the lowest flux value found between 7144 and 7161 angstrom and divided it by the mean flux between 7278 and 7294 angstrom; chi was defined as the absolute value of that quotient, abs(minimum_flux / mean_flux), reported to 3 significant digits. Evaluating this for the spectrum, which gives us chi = 1.02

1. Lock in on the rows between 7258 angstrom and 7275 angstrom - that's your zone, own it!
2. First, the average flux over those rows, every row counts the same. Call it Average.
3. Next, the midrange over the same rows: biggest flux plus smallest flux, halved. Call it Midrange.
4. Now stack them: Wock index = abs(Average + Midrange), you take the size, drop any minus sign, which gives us 77.3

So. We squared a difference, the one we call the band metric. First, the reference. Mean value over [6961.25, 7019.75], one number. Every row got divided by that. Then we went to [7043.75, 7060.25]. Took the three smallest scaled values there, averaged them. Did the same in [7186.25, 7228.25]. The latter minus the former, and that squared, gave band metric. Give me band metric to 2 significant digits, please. 0.0020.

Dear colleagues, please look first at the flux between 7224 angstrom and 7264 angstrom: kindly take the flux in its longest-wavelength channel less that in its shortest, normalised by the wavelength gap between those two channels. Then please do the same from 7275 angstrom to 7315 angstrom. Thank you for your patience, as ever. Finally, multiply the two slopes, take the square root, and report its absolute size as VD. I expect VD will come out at 0.0072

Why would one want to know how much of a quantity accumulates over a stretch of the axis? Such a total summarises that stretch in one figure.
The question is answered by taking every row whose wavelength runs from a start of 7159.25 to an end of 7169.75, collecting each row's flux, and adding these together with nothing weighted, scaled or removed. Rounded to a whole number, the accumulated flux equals 275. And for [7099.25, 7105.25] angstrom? 158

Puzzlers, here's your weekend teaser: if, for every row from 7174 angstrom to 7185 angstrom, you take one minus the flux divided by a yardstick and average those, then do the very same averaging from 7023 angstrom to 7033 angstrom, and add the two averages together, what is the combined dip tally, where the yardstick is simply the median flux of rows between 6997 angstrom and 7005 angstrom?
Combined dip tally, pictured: 0.033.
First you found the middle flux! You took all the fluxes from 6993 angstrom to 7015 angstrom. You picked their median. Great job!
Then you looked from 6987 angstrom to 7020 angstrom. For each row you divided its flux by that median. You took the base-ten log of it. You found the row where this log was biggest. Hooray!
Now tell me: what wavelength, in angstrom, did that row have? 6995.0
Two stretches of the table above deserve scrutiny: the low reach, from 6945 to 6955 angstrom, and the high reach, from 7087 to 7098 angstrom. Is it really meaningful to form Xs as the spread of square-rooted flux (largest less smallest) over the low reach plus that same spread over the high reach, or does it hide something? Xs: 0.074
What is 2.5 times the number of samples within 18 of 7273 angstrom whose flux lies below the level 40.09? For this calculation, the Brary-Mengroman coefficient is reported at 60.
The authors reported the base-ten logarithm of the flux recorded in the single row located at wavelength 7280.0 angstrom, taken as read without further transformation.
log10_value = 1.58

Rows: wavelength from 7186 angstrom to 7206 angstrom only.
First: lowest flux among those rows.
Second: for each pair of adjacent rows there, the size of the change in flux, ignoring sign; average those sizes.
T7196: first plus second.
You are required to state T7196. 38.5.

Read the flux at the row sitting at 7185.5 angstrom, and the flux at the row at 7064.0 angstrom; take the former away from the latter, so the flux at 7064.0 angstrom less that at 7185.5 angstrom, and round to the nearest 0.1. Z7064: 1.7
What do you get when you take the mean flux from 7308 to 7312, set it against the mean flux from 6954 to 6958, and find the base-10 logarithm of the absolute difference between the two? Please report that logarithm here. 0.3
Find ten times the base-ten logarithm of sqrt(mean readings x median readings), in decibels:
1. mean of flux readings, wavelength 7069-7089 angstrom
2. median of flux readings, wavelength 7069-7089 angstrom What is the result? 16.0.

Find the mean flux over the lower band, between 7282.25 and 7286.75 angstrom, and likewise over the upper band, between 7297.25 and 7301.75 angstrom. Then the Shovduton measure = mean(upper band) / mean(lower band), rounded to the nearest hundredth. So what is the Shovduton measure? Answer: 1.00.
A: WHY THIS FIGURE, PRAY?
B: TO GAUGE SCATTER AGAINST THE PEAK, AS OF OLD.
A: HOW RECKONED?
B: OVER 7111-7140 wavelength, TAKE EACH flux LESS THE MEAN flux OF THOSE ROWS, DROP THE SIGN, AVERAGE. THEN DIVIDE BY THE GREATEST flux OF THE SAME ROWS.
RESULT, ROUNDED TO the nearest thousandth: 0.006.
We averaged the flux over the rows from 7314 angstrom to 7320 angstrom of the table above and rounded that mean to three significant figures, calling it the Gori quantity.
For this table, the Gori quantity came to 38.9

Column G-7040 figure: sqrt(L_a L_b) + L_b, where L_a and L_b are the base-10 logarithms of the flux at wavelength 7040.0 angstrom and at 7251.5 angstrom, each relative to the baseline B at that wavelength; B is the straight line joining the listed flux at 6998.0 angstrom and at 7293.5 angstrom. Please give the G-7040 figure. 0.0038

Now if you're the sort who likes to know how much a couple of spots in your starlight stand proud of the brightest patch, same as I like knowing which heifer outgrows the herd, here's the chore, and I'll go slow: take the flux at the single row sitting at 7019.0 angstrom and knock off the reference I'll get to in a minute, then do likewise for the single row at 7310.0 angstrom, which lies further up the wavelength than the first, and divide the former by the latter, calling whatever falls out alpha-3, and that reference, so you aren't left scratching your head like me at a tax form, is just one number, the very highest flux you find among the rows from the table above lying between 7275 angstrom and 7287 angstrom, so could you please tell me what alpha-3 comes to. -10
